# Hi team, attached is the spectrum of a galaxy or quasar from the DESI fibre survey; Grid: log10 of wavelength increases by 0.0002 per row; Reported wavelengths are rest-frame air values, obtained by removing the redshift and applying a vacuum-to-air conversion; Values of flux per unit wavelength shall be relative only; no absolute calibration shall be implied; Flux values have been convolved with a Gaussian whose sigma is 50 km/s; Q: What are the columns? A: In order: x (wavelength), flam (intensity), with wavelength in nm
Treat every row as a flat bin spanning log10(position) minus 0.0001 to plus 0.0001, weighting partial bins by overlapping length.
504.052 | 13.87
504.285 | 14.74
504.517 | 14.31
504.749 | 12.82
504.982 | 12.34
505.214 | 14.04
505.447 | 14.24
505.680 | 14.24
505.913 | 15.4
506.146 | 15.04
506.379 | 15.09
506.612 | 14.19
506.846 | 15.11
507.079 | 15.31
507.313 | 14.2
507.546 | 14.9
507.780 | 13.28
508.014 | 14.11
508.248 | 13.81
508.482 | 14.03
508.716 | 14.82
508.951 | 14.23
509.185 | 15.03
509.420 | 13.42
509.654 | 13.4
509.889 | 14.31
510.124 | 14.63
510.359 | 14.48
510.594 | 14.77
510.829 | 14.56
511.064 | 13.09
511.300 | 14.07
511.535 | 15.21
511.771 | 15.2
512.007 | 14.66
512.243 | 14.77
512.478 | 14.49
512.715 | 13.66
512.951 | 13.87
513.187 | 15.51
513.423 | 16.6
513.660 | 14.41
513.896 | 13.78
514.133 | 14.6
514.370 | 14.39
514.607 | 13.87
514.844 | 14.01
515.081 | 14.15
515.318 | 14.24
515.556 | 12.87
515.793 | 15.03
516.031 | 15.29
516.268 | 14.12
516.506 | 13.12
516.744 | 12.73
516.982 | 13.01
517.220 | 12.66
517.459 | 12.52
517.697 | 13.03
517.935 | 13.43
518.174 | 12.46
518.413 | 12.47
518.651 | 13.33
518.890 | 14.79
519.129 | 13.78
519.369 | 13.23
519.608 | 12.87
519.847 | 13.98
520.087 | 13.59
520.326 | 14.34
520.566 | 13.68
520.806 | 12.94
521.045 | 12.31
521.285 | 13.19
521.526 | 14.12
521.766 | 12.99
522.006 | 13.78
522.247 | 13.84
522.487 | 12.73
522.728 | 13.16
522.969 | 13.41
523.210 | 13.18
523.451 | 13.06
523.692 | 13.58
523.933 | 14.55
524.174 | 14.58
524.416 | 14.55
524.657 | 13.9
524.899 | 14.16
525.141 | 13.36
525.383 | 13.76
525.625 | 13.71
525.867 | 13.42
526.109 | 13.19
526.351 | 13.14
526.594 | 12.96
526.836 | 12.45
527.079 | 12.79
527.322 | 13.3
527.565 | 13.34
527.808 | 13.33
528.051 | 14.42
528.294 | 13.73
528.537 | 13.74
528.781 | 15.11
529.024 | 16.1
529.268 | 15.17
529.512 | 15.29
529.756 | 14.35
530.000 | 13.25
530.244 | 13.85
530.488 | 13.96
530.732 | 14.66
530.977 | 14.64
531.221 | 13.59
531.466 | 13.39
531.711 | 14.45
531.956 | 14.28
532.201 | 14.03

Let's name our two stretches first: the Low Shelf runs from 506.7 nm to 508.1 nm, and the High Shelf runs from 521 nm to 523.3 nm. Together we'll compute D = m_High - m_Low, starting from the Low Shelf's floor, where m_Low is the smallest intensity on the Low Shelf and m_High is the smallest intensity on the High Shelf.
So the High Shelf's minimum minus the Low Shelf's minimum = -1.0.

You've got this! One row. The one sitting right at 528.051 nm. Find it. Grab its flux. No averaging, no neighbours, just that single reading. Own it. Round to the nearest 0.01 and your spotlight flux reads 14.42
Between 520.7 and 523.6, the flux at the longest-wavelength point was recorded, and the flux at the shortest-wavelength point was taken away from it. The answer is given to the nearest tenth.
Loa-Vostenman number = 0.1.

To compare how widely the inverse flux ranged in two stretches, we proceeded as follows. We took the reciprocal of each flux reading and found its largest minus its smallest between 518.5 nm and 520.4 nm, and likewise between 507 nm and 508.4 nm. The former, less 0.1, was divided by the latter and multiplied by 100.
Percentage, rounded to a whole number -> -901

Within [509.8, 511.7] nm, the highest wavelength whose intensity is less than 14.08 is 511.300 nm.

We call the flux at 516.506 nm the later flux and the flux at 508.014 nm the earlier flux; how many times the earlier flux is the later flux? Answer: 0.93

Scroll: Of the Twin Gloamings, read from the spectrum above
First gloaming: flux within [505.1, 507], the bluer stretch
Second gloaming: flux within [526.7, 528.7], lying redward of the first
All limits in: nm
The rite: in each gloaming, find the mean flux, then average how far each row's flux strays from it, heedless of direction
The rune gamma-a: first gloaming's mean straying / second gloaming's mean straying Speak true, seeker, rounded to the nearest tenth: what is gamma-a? 1.1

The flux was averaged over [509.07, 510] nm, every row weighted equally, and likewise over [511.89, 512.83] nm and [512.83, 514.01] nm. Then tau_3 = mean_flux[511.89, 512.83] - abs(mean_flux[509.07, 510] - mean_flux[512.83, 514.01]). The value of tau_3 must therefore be 13.6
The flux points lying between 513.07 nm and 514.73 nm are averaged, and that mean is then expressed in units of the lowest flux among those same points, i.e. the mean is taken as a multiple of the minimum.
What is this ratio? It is 1.07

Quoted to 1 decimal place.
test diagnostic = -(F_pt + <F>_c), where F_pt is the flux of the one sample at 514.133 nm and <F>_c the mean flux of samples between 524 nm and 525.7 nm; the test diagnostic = -28.6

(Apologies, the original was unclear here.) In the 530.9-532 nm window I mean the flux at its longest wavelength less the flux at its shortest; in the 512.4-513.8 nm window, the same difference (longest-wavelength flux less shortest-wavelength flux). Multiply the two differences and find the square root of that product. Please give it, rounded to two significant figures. 0.17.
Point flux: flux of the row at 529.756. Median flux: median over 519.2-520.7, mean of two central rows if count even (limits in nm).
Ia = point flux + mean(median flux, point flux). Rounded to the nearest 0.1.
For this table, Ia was 28.3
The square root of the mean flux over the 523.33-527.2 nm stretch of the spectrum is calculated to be 3.68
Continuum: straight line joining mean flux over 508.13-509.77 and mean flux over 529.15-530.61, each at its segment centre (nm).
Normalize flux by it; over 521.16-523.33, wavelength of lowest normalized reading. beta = 522.487 nm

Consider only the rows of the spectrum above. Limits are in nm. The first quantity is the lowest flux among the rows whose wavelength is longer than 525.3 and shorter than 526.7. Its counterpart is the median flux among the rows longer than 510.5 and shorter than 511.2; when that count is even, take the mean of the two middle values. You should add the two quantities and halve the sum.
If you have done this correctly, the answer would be 13.8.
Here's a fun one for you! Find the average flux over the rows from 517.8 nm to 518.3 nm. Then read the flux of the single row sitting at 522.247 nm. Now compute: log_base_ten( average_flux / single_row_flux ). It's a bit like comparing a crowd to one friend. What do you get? -0.03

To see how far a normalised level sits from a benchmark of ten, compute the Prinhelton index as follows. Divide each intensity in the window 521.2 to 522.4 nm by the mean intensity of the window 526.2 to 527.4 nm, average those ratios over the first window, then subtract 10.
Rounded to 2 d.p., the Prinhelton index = -8.95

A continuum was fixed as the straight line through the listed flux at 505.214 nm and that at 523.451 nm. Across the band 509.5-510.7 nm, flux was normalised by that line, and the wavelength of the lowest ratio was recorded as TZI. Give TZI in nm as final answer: 509.654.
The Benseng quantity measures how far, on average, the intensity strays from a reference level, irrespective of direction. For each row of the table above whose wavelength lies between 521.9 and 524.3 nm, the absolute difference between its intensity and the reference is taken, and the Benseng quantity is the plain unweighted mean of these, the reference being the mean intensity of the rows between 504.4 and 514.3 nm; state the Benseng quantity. 0.87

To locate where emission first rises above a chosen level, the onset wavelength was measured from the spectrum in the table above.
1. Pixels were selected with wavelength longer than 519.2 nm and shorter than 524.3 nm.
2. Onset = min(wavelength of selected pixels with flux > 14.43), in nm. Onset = 523.933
